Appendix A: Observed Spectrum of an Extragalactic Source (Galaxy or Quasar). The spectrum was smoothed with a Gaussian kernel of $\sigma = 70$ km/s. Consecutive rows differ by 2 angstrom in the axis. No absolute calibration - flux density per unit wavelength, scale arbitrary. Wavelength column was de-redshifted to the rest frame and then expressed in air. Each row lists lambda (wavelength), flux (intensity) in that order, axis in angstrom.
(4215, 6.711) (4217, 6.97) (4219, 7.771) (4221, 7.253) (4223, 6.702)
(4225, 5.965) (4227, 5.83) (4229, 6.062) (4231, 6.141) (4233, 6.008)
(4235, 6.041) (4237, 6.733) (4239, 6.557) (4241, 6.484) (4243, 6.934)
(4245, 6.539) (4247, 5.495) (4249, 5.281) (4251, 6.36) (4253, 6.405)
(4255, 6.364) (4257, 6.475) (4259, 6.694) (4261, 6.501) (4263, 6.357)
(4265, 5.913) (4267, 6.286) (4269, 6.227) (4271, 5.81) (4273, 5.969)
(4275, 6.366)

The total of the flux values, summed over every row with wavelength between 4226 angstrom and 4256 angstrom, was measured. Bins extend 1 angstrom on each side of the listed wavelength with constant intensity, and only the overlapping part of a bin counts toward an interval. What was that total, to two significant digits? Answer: 93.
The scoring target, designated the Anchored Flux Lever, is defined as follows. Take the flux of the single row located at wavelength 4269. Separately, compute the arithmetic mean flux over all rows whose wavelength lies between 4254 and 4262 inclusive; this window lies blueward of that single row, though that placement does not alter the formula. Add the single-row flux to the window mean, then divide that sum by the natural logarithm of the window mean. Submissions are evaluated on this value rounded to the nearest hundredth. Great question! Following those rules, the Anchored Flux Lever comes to 6.80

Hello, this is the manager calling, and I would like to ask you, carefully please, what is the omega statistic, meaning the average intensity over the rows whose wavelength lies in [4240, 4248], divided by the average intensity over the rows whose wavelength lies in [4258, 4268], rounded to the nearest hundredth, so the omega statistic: 1.00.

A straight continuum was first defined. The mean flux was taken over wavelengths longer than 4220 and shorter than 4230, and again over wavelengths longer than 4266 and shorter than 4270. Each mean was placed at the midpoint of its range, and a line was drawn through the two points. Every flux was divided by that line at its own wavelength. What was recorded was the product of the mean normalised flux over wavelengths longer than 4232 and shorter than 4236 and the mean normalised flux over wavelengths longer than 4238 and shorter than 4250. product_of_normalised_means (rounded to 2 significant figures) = 0.93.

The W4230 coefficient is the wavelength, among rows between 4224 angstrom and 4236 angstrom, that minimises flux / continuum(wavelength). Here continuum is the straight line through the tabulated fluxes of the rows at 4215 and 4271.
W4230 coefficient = 4227 angstrom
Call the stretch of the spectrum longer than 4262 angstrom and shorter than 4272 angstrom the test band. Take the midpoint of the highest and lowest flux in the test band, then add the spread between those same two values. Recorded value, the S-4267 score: 6.6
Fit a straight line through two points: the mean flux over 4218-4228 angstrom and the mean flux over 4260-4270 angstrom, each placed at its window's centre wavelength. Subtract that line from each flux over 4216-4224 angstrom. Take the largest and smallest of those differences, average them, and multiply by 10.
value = 5.1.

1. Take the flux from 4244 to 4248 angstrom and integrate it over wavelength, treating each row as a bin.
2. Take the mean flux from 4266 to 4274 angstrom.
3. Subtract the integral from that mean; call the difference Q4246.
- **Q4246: -18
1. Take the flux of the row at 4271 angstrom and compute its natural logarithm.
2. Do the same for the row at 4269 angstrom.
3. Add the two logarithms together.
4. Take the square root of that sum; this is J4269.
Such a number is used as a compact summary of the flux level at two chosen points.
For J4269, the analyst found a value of 1.89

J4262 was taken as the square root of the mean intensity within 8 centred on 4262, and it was 2.52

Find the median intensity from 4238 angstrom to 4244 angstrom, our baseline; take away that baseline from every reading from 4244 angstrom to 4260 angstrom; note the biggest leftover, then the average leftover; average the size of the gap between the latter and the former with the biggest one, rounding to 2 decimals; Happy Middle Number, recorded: 0.31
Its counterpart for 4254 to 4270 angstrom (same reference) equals 0.24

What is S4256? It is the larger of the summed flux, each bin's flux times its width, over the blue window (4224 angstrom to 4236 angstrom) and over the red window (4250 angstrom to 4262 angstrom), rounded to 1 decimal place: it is 77.6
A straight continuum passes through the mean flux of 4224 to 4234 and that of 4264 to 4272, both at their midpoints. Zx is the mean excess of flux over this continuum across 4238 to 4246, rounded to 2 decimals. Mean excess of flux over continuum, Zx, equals 0.61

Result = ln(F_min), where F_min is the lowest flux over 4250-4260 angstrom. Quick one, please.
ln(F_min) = 1.85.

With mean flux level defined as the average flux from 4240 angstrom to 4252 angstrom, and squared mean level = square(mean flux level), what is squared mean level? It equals 38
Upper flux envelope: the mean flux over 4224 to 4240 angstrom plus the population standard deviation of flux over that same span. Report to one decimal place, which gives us 6.5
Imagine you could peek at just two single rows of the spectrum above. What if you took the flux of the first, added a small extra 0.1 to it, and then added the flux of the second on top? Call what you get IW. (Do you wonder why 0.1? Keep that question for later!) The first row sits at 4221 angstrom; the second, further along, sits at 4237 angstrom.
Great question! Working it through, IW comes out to 14.1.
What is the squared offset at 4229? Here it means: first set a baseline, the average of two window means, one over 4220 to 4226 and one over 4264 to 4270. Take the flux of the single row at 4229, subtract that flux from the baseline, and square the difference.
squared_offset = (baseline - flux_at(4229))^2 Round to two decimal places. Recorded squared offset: 0.11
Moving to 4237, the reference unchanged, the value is 0.12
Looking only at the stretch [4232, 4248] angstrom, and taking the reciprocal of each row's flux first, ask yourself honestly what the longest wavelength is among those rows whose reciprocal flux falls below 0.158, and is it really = 4245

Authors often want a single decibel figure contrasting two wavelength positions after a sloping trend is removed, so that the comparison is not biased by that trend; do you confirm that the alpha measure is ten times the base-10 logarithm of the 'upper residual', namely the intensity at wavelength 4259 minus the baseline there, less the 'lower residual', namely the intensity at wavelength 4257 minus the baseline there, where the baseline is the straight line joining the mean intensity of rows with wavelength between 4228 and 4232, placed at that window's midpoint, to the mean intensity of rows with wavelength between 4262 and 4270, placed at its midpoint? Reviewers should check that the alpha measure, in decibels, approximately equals -6.7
